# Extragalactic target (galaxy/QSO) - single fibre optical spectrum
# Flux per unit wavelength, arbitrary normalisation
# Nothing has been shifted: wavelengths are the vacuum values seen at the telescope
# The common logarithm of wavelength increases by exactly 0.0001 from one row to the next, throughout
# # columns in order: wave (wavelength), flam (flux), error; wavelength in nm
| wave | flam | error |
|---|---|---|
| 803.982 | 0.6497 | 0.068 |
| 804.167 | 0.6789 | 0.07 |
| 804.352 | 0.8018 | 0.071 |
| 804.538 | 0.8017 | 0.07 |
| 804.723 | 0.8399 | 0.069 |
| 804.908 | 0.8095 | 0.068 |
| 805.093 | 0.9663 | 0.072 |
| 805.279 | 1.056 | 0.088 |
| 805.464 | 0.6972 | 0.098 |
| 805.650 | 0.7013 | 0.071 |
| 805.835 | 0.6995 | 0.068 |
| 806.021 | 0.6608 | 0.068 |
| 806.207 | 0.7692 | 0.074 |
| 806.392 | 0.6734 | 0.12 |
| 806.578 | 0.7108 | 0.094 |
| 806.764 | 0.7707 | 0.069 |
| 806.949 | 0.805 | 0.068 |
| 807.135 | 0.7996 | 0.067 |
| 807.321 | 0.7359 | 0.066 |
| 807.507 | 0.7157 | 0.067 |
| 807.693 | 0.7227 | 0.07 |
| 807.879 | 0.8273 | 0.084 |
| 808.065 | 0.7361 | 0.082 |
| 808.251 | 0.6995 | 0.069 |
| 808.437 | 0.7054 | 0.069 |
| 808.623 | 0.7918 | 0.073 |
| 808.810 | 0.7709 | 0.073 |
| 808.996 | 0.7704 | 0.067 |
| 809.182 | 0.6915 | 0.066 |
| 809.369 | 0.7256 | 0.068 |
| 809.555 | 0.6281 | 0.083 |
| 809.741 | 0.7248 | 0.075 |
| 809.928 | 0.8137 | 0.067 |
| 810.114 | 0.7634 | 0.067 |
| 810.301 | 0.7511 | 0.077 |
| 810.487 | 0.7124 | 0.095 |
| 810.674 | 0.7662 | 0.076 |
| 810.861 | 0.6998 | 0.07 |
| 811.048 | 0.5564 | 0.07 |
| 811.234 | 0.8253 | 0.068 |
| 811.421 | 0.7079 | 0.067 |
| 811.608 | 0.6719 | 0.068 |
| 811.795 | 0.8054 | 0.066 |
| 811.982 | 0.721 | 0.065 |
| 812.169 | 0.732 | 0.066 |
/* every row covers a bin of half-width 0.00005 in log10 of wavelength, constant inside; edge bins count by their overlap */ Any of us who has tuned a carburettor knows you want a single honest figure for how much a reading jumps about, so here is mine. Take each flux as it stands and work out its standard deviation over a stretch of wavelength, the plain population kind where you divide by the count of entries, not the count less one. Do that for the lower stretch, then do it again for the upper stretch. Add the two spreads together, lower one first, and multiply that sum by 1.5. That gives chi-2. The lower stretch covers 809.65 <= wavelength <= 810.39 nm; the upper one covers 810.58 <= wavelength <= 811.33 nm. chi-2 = 0.20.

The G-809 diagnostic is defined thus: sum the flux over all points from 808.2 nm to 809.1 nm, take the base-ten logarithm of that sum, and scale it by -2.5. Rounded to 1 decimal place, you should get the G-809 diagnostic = -1.4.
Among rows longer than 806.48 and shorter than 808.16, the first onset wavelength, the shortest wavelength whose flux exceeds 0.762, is 806.764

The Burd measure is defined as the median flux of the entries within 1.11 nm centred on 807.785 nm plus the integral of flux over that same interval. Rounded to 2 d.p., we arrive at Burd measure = 1.55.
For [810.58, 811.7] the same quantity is 1.49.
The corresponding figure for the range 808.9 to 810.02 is 1.54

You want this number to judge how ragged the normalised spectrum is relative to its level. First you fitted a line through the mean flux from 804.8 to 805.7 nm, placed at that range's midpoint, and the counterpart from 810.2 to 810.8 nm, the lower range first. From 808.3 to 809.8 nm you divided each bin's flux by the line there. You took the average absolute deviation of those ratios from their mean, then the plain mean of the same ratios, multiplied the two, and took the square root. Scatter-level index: 0.218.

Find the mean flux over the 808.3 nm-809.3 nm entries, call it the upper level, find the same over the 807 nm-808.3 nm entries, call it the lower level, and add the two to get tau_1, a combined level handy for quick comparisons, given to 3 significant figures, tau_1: 1.49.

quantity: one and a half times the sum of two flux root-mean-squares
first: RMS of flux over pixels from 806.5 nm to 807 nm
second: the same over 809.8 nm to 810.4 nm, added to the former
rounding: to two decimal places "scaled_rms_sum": 2.31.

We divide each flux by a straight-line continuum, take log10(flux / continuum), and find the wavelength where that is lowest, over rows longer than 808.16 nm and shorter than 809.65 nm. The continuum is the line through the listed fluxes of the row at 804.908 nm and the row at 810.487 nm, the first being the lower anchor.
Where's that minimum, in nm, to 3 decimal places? 809.555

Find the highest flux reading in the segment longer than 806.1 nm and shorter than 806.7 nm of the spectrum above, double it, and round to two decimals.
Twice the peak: 1.54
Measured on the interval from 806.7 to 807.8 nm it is 1.61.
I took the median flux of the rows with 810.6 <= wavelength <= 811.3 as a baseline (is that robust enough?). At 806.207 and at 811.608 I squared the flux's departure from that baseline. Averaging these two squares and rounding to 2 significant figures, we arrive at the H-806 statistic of 0.0025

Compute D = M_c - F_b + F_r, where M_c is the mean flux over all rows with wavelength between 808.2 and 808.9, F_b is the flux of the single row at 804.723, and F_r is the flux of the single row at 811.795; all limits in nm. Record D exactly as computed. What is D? 0.71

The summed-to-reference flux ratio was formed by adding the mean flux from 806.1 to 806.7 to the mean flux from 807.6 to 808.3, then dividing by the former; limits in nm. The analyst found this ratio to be 2.04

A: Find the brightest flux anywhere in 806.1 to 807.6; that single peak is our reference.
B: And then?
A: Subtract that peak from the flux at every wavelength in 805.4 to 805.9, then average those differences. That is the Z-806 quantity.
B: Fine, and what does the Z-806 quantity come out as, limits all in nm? -0.11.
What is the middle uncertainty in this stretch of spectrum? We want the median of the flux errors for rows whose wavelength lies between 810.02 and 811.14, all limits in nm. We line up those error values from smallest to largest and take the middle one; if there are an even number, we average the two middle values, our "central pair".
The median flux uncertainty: 0.073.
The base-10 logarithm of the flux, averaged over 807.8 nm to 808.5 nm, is -0.131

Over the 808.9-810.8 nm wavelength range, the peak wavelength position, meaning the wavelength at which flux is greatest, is 809.928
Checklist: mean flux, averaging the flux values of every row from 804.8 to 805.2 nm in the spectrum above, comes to 0.89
